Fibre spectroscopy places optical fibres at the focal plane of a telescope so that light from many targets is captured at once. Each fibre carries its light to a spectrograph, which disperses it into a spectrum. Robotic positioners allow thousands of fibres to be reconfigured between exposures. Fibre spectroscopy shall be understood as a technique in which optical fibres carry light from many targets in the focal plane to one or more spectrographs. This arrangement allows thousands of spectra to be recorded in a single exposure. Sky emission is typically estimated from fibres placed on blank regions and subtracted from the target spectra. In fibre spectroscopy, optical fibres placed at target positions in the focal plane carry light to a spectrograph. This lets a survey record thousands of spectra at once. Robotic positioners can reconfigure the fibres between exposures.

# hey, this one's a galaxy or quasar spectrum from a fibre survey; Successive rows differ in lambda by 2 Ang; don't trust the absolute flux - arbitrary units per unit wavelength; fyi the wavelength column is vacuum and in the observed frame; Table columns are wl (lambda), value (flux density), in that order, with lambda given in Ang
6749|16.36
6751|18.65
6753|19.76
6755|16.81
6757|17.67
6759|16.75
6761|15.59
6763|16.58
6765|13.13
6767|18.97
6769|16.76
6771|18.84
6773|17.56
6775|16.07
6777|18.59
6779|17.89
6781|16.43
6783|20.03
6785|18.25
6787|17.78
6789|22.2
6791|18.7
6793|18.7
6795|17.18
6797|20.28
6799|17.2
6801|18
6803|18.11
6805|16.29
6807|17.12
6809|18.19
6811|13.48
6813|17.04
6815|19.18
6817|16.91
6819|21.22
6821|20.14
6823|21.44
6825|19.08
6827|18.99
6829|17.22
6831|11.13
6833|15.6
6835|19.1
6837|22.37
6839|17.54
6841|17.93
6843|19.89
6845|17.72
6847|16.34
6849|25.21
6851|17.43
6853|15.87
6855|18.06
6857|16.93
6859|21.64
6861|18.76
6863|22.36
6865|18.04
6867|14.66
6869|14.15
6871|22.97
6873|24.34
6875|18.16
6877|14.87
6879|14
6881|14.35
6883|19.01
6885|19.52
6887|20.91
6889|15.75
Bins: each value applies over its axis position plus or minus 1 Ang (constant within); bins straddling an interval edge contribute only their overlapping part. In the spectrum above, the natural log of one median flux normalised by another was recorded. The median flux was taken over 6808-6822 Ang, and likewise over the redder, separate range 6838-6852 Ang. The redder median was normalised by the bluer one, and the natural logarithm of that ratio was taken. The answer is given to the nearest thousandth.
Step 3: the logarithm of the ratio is -0.026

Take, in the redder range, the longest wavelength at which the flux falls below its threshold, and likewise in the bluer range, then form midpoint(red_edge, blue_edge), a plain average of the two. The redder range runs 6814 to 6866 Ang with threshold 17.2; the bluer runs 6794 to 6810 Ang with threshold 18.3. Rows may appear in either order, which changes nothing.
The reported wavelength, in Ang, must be 6833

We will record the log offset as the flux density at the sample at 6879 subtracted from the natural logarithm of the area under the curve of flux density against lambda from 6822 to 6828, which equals -9.2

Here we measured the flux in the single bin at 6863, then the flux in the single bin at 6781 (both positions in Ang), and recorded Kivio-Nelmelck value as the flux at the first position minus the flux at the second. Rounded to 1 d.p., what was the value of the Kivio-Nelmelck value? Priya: 5.9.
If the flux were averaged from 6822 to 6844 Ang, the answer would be 18.2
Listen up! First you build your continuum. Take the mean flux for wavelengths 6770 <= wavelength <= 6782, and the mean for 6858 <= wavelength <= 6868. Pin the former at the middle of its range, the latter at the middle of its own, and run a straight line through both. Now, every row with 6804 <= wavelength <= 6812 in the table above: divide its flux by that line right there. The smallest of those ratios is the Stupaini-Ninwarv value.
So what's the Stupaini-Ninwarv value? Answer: 0.74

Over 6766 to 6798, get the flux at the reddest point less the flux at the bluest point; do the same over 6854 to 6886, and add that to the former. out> 2.8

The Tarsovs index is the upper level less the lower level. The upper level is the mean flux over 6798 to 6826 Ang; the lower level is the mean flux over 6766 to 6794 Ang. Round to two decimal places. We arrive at -0.24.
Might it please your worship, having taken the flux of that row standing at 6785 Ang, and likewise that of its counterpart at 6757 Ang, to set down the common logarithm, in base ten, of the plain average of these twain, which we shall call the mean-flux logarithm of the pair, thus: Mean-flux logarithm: 1.25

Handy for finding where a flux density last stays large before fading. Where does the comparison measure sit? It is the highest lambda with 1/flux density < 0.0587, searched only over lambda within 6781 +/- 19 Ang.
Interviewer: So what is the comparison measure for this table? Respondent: 6799 Ang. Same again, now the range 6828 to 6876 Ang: 6875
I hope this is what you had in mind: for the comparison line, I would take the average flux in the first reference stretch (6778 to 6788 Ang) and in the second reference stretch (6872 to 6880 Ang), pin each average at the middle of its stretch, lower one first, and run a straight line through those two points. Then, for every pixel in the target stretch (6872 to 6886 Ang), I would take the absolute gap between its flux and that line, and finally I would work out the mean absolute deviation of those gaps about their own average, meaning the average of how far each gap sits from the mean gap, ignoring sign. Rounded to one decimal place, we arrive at 1.5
